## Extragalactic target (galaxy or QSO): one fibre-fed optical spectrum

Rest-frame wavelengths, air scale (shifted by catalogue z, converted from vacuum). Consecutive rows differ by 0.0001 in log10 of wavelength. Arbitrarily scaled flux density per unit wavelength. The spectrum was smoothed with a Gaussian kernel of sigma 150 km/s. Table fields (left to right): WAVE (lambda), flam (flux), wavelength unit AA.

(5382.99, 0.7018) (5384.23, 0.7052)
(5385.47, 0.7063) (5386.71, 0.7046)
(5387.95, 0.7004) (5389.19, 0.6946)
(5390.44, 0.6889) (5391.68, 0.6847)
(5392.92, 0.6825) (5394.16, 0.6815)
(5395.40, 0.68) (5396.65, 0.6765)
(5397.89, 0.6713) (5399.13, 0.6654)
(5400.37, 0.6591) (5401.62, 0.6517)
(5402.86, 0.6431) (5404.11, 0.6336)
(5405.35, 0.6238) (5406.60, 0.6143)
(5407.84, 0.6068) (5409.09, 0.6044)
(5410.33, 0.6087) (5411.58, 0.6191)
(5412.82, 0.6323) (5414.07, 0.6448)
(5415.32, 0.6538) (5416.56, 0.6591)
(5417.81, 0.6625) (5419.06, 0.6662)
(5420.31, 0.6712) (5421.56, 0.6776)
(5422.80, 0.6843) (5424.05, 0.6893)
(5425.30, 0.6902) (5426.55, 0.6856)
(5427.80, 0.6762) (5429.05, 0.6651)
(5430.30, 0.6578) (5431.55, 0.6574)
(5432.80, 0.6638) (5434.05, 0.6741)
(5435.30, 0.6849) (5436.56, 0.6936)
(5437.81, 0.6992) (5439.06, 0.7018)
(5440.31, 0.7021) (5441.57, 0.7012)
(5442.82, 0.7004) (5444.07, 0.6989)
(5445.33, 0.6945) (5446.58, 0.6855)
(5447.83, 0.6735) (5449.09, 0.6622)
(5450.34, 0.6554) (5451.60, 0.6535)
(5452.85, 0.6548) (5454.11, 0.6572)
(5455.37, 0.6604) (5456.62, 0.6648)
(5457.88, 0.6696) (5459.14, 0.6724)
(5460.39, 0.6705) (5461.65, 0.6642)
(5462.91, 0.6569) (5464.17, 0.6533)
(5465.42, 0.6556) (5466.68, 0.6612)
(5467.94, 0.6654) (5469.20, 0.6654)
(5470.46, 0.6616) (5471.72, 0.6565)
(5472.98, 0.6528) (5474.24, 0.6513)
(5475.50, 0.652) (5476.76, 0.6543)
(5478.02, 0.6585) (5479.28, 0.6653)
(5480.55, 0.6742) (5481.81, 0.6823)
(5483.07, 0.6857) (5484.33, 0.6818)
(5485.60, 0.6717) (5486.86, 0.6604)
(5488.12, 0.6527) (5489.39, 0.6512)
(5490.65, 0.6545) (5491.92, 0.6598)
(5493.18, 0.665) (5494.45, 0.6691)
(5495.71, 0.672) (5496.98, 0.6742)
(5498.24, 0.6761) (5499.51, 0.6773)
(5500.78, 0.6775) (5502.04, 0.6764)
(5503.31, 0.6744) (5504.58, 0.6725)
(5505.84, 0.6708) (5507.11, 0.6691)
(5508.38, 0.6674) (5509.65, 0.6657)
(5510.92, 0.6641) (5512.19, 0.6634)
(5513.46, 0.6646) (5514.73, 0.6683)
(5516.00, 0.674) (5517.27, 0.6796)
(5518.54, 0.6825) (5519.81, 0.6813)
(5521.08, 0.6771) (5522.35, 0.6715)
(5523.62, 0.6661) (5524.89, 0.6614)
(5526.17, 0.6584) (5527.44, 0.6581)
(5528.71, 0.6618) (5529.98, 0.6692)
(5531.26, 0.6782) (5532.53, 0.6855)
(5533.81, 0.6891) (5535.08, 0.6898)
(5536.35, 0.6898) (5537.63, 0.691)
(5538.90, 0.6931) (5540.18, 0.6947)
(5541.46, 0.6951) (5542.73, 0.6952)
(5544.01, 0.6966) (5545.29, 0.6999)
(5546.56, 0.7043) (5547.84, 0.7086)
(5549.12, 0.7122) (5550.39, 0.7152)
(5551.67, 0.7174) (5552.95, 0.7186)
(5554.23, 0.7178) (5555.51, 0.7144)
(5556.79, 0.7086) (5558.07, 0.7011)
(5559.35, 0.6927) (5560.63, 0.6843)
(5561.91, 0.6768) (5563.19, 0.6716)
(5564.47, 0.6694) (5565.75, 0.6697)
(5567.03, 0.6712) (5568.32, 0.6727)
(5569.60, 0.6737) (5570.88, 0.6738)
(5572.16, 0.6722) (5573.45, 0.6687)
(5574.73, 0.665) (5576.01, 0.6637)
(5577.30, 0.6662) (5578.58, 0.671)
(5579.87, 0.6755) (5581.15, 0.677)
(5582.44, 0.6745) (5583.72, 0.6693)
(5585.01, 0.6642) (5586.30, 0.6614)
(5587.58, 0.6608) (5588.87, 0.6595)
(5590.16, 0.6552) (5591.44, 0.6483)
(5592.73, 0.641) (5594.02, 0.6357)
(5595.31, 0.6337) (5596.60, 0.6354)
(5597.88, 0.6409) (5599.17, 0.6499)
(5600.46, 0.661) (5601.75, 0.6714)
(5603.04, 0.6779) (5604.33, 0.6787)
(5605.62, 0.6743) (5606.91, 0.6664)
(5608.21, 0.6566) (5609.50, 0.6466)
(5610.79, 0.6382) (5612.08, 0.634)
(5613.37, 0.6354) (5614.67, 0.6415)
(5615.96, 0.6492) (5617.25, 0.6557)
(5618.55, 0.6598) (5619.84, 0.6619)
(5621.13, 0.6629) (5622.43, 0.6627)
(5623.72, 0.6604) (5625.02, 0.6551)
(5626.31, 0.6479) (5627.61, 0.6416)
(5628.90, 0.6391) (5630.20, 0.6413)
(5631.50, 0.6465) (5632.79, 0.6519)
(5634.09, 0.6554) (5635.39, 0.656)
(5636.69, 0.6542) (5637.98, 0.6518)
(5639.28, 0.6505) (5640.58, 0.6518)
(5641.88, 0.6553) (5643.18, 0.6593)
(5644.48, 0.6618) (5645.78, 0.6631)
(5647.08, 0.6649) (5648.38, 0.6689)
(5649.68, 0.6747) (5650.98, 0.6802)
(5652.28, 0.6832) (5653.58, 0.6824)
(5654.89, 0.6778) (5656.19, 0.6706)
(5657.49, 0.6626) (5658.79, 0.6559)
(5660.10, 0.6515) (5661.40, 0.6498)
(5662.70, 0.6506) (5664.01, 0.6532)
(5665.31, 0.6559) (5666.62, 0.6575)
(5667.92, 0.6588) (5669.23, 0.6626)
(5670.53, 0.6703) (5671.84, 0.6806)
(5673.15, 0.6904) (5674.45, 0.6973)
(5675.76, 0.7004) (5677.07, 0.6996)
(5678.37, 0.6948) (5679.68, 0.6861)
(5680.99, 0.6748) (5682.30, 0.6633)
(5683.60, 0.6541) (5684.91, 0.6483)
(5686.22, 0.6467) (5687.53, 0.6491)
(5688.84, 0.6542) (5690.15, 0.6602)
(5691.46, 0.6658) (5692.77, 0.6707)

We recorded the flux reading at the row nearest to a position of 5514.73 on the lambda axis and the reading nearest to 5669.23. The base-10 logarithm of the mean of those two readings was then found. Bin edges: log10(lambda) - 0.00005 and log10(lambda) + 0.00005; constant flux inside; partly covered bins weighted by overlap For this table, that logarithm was -0.177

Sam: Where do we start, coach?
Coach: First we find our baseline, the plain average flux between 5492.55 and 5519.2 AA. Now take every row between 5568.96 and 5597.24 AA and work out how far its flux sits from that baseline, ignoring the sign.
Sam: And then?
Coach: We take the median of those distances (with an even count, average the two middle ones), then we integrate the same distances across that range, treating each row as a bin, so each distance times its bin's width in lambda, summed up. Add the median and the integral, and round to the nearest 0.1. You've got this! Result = 0.3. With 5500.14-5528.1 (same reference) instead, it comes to 0.2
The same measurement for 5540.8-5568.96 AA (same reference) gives 0.7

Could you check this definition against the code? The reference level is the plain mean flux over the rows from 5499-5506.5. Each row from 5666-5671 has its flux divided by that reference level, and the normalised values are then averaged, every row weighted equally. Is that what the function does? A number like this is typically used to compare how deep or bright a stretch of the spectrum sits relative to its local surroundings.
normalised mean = 0.98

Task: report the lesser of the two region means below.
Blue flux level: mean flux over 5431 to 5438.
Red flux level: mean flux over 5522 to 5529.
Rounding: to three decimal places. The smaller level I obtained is 0.663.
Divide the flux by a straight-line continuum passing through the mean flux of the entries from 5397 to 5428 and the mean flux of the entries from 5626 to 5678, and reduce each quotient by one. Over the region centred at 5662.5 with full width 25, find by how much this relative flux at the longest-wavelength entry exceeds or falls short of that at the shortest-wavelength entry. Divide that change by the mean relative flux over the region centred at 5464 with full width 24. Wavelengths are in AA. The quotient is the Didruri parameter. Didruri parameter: 2.6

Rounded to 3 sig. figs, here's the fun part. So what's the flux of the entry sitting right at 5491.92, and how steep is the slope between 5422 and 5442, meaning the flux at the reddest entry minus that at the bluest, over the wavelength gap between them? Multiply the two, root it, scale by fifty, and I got 1.22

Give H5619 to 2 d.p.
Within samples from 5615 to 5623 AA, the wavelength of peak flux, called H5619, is 5621.13 AA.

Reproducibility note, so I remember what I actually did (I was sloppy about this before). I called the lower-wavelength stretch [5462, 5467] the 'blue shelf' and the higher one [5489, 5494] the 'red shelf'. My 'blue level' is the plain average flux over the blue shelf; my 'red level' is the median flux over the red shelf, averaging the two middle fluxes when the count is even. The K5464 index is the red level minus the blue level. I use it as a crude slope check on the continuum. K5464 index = 0.000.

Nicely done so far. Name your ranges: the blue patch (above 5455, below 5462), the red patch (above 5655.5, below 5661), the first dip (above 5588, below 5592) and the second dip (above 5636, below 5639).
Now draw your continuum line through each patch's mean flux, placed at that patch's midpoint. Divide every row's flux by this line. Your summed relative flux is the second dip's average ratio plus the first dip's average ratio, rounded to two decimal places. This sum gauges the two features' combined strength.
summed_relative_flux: 1.98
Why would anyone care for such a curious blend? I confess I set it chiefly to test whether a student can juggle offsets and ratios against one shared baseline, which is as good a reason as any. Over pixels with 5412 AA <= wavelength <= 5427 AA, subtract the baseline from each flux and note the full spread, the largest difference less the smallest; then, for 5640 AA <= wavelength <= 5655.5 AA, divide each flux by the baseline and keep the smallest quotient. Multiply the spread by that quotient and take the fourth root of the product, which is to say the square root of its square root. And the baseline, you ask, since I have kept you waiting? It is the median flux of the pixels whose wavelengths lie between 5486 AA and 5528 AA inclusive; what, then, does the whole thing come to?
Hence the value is 0.487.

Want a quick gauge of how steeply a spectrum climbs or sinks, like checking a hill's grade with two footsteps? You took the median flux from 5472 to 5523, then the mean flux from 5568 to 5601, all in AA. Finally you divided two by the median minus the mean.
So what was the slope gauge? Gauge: 209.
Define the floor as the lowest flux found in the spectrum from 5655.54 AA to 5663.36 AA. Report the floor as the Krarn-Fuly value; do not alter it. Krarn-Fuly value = 0.6498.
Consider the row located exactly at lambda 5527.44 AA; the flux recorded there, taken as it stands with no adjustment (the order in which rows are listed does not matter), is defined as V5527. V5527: 0.6581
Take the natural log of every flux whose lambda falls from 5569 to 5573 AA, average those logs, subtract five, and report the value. -5.40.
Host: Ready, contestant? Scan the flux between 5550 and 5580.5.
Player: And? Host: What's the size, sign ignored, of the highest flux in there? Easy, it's 0.719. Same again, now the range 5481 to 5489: 0.686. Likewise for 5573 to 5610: 0.679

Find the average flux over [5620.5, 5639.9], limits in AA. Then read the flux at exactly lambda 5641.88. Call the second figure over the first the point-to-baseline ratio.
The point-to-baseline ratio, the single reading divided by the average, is 1.01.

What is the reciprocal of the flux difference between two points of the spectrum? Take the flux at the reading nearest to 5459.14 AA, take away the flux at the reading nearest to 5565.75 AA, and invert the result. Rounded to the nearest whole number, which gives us 370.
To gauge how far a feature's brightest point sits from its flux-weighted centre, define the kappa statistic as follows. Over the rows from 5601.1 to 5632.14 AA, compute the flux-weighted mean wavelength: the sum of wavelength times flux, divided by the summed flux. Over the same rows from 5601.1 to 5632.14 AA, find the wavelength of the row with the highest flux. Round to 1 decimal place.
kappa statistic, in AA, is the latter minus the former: -12.2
